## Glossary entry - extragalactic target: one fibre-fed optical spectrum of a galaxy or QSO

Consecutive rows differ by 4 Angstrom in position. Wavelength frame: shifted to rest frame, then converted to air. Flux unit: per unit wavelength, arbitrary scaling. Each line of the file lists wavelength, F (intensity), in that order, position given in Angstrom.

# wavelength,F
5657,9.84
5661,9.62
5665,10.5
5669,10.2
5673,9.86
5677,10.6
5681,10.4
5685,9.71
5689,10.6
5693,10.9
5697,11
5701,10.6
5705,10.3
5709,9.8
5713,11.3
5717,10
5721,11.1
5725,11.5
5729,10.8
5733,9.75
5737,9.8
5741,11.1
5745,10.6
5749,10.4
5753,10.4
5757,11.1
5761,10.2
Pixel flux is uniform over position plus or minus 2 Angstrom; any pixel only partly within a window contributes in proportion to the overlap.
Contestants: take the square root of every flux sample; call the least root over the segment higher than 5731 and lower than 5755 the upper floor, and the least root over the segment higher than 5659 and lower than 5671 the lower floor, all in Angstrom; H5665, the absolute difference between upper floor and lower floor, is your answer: 0.021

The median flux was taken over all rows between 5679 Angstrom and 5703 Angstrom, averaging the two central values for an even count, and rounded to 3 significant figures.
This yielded 10.6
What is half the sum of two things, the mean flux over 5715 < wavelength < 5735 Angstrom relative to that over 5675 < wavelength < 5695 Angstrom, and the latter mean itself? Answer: 5.73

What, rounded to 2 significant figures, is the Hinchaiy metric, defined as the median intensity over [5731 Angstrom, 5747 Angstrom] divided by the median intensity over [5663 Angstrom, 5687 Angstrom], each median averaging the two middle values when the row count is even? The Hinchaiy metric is 0.99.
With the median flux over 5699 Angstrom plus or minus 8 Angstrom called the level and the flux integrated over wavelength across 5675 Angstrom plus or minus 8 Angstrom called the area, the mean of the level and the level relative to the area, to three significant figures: 5.41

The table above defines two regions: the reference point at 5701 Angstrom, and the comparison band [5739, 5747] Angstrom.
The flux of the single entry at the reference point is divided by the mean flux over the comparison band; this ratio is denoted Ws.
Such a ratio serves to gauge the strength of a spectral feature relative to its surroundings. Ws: 0.98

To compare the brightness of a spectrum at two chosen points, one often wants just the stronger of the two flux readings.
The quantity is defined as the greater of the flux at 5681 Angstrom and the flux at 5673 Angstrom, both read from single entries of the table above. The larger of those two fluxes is 10.4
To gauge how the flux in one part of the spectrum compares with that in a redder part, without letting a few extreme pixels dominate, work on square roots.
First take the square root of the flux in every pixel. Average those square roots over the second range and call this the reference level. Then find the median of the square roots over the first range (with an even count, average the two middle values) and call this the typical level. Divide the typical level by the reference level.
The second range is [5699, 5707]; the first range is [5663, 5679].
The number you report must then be 1.00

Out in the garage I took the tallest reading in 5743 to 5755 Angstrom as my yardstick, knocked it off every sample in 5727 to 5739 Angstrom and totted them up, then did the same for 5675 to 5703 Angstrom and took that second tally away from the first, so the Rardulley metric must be -1.1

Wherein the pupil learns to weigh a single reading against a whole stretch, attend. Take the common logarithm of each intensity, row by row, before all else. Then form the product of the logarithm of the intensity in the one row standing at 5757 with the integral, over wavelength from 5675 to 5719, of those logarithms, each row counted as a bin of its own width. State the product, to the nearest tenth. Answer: 46.9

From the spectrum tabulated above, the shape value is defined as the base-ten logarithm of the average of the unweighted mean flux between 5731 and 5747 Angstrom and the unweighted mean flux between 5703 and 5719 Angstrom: 1.01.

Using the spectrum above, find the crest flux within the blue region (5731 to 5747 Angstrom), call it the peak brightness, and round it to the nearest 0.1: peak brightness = 11.1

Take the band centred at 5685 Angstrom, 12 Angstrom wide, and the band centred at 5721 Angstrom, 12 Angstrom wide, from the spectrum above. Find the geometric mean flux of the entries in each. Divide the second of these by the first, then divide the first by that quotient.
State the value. 9.6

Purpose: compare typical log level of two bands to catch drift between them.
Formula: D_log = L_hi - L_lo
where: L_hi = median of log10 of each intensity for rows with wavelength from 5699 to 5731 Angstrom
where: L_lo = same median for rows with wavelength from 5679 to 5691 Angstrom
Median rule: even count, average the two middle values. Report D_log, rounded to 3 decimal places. 0.012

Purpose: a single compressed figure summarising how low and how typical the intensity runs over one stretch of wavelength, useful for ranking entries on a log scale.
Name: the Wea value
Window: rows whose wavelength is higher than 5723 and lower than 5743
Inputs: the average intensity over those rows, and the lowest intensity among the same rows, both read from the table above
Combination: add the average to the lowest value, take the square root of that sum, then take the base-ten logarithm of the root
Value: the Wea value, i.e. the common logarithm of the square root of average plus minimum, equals 0.654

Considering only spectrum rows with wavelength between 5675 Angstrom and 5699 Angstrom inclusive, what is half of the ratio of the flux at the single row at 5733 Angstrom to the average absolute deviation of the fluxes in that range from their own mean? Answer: 15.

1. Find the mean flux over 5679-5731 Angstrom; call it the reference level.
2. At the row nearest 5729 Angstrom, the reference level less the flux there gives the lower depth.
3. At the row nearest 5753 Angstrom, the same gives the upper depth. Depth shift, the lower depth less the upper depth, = -0.4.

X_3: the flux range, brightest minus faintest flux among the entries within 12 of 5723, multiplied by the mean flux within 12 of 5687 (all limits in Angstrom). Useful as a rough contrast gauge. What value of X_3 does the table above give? 18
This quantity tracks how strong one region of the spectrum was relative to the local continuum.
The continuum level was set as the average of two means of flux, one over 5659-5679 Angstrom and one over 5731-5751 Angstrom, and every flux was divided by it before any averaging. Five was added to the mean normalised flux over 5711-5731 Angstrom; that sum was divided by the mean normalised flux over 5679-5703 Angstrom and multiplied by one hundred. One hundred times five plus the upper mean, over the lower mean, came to 590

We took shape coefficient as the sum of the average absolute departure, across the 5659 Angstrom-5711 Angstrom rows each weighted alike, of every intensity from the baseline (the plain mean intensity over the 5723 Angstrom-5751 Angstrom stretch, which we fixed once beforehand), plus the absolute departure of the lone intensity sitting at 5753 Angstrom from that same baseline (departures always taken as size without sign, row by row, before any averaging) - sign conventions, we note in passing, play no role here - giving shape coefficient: 0.5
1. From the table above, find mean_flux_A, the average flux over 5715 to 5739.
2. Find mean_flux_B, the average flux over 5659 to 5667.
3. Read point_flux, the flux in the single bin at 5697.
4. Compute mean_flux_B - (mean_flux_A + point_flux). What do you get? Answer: -11.4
